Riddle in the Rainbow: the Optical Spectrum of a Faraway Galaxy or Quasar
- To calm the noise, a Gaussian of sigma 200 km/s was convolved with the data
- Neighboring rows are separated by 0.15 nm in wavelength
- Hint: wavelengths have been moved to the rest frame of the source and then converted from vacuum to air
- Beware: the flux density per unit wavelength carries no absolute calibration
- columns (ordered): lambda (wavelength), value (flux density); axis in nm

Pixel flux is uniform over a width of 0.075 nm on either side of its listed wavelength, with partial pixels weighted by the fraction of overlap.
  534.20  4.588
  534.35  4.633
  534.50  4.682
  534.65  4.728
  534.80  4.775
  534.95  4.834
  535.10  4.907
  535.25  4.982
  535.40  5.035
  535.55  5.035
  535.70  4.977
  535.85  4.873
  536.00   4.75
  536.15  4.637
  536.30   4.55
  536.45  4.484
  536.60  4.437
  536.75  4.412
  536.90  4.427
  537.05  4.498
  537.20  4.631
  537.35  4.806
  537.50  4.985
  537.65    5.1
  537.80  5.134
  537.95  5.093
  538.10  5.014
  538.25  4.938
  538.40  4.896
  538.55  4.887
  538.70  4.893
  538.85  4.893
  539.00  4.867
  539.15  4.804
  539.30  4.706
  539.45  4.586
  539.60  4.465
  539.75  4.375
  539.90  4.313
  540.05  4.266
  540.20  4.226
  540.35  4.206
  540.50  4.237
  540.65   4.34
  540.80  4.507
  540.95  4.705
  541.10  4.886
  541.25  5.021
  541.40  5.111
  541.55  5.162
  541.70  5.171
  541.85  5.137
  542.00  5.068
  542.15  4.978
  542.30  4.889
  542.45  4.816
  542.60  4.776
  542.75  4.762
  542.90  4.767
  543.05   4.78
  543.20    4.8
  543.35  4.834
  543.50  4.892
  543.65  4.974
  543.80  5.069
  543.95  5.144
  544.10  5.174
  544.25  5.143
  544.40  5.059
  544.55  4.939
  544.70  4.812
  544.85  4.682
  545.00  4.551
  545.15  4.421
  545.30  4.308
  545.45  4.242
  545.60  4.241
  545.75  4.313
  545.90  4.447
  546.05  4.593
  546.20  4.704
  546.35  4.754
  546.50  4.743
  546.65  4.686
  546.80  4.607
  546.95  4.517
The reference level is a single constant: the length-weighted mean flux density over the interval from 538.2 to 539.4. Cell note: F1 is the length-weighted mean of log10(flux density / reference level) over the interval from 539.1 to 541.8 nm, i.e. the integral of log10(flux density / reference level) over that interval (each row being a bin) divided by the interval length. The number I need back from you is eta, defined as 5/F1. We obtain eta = -221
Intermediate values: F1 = -0.023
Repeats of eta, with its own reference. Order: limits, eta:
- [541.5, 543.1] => 704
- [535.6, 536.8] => -267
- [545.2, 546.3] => -121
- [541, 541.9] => 266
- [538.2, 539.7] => -773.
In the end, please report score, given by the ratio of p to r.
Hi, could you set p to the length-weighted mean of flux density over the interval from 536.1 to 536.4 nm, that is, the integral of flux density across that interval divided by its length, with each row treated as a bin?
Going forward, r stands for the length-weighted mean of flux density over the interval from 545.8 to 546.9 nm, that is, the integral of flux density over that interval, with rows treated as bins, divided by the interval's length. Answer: 0.99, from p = 4.6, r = 4.6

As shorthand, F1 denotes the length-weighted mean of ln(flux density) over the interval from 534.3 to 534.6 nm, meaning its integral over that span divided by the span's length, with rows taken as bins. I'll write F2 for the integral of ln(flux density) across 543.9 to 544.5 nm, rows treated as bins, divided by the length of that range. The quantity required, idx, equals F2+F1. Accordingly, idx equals 3.17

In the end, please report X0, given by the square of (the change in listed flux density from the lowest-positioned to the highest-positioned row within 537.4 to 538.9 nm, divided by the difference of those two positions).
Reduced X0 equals 0.00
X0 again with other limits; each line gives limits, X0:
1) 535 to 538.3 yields 0.00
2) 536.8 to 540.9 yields 0.00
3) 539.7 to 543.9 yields 0.03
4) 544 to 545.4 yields 0.52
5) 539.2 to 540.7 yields 0.07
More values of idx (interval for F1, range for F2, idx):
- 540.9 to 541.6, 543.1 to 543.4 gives 3.18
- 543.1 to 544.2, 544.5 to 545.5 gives 3.12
